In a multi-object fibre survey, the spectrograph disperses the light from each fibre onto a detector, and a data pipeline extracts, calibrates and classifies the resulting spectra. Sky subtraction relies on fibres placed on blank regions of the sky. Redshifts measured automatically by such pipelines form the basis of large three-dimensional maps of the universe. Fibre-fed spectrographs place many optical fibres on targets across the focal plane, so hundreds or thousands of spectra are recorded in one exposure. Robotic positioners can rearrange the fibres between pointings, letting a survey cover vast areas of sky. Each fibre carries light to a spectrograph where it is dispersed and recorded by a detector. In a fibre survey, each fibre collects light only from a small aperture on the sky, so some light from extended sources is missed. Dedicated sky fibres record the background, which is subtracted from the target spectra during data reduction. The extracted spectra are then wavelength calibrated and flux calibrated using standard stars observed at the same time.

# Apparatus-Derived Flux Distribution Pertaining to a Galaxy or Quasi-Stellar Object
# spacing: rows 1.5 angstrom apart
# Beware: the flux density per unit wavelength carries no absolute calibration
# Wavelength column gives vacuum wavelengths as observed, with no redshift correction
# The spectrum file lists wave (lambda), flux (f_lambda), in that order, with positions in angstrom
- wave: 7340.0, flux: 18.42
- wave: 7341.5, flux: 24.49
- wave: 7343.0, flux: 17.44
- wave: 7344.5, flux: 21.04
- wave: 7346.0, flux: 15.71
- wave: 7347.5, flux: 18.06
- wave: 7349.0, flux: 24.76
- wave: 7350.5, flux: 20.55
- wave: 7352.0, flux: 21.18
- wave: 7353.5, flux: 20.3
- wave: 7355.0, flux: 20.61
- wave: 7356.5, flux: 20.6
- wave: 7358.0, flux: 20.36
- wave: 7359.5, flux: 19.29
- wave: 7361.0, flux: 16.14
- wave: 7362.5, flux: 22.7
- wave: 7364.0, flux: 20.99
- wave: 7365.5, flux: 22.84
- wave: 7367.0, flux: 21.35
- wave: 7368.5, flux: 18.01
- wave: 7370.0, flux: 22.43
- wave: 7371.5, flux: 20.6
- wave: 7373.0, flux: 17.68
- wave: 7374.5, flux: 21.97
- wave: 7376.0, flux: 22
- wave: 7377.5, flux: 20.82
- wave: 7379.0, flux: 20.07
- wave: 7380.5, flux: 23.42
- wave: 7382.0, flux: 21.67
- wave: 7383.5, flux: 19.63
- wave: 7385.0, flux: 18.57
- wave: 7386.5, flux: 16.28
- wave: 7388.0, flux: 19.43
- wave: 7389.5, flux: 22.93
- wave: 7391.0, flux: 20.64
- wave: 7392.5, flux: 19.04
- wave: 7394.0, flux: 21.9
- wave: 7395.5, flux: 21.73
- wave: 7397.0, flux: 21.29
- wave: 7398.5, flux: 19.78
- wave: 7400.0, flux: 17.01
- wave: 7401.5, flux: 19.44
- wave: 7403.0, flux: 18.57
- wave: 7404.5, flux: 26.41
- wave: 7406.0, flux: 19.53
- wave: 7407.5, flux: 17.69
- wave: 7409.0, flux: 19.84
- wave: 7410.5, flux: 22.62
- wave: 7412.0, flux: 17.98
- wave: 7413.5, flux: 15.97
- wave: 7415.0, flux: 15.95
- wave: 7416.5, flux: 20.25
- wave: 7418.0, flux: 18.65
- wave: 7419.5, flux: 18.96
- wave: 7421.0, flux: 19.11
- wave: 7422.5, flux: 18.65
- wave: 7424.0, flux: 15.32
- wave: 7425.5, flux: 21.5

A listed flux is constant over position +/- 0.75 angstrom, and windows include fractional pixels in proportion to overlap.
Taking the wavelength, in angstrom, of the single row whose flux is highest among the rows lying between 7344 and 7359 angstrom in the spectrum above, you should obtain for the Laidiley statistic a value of 7349.0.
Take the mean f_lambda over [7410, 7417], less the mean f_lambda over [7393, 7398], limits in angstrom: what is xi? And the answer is -3.1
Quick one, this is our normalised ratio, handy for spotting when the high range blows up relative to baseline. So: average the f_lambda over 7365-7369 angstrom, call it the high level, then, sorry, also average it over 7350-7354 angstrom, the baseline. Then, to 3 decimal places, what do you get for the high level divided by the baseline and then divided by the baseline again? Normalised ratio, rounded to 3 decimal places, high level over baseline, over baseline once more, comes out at 0.048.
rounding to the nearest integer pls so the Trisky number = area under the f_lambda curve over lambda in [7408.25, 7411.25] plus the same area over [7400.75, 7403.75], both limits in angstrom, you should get 121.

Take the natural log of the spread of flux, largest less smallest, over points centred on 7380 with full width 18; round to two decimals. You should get 1.97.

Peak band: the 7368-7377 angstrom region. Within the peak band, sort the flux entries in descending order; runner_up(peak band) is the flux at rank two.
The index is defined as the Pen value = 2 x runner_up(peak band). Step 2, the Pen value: 44.0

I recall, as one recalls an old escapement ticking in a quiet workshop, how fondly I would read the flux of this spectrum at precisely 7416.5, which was 20.25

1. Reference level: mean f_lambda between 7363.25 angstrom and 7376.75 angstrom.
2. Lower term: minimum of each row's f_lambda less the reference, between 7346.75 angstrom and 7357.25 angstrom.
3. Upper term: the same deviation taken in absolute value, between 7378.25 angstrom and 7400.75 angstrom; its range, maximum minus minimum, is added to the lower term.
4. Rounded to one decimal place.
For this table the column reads 1.5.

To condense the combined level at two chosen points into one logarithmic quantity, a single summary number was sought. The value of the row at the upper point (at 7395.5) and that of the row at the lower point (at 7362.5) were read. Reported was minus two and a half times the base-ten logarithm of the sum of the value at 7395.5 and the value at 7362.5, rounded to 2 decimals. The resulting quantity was -4.12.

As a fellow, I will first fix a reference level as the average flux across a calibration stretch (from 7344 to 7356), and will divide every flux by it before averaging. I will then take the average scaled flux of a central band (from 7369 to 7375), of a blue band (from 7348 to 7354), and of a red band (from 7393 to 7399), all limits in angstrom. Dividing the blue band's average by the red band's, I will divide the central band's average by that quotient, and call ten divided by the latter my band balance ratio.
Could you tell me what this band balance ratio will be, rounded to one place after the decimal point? 10.1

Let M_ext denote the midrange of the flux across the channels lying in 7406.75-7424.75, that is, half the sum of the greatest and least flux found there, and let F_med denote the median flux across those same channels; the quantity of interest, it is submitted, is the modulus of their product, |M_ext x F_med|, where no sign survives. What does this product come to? 354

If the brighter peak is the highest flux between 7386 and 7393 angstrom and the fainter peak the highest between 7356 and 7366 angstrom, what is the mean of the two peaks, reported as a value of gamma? 22.9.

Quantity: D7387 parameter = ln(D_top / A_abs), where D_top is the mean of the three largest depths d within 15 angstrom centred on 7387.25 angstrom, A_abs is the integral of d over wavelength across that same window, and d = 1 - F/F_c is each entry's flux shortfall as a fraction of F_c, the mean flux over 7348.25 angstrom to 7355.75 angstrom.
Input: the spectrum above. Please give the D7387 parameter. -1.57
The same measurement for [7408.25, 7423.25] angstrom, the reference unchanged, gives -2.12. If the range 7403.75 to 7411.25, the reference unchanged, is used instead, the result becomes 0.22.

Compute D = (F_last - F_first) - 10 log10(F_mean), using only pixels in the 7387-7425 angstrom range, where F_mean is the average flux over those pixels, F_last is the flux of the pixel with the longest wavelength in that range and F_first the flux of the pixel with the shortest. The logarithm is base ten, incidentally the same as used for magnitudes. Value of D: -17.0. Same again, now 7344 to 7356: -13.5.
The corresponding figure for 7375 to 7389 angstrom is -15.6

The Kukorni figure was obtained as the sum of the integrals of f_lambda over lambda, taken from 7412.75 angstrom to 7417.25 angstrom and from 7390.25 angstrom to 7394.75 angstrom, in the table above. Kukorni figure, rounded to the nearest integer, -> 171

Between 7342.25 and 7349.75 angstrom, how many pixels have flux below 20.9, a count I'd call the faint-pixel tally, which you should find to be 3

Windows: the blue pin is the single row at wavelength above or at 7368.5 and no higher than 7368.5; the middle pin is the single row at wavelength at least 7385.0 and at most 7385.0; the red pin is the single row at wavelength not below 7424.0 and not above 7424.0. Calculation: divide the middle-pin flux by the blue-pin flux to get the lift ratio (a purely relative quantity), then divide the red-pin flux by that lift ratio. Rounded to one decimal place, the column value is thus 14.9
